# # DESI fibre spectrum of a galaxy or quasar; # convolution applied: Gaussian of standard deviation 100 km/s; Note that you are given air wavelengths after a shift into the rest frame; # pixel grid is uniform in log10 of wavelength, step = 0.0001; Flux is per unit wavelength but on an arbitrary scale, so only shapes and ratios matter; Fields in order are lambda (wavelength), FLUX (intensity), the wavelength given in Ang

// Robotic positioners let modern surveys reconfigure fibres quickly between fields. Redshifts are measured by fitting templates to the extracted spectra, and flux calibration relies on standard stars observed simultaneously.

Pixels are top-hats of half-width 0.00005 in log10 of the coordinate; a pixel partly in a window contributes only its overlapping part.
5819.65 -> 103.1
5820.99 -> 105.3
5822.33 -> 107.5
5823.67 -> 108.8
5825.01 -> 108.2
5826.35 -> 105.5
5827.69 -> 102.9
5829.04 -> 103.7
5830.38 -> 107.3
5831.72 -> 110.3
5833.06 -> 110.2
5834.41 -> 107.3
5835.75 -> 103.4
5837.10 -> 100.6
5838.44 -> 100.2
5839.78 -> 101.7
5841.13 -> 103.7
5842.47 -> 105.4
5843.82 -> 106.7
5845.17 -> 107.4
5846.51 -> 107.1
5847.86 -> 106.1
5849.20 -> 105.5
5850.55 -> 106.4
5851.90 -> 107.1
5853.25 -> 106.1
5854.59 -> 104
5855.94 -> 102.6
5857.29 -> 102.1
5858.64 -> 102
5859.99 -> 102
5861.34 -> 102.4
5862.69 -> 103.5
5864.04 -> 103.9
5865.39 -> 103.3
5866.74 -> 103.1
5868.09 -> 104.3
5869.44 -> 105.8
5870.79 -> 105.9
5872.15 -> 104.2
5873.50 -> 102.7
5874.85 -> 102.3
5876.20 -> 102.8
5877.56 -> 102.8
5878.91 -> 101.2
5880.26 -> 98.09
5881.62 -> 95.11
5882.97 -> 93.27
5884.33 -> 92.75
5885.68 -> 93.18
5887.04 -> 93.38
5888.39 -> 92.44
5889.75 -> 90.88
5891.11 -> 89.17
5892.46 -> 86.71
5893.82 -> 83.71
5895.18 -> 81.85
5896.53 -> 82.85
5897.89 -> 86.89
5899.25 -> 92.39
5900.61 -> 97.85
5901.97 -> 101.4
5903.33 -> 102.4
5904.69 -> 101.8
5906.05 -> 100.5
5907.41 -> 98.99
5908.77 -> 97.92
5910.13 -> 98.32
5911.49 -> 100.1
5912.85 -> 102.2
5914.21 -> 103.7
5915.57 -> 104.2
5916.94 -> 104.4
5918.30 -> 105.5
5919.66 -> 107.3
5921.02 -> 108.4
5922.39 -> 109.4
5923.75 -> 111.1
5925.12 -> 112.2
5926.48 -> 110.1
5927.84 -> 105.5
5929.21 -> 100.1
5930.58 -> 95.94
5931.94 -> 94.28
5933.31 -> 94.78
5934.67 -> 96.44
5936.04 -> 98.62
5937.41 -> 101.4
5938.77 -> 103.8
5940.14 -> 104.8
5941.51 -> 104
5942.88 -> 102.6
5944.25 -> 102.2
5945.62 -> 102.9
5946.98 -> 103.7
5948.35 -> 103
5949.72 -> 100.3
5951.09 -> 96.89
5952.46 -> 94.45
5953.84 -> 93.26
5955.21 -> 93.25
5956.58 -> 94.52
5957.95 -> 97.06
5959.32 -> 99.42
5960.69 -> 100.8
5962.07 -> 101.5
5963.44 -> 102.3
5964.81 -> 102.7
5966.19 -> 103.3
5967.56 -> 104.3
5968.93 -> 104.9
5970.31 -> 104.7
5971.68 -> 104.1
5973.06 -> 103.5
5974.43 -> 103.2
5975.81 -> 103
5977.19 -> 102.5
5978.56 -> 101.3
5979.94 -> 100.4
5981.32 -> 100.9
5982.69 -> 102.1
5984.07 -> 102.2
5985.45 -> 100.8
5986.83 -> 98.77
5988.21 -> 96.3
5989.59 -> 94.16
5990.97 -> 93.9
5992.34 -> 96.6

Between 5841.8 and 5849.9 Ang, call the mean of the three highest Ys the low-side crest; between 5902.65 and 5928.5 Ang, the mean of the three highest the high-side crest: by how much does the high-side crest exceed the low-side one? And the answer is 4.1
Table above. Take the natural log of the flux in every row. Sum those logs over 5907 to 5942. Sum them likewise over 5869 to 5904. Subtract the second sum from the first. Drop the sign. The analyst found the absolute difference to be 2.0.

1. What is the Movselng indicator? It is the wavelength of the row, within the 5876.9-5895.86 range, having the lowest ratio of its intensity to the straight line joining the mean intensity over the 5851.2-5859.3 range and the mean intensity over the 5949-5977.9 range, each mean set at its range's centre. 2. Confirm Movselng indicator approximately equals 5895.18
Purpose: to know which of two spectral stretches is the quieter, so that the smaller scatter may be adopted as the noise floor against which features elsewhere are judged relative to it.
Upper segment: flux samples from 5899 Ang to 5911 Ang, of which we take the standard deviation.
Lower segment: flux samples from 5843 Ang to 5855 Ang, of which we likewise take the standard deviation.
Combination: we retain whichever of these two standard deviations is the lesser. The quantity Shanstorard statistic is 1.0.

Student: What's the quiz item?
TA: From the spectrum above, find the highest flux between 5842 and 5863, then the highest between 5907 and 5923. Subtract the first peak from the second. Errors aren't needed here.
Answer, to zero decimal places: 2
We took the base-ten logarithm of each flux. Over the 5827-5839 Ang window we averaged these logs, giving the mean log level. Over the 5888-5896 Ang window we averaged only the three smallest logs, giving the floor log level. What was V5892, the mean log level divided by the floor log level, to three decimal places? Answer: 1.050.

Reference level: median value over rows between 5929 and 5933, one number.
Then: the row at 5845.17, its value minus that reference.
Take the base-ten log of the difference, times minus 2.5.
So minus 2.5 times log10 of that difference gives -2.6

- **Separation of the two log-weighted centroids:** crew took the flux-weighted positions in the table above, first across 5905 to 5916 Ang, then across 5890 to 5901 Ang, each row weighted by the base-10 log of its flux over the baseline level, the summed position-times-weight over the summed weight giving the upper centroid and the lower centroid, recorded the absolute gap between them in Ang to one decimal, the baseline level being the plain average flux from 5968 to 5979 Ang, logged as 13.5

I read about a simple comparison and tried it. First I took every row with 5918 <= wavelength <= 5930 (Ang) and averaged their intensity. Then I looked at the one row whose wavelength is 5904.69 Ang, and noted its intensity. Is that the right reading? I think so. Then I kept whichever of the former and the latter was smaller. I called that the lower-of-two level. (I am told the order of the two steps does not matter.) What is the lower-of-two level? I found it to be 102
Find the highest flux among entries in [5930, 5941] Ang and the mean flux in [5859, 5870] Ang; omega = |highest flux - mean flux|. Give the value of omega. 1.3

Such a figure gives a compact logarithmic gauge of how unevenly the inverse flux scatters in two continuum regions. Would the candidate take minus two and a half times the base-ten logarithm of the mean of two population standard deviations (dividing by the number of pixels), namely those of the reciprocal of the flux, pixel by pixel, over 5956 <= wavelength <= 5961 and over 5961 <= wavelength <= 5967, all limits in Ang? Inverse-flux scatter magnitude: 9.5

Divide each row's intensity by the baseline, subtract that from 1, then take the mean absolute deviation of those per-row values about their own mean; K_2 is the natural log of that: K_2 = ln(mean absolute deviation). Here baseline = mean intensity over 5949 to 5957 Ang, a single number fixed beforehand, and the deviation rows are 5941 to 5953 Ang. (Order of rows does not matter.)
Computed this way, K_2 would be -3.6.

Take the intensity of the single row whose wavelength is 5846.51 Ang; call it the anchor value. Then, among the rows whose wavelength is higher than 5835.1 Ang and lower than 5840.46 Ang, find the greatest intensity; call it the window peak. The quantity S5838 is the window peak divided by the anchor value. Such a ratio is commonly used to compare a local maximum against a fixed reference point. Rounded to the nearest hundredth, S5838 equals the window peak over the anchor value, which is 0.97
